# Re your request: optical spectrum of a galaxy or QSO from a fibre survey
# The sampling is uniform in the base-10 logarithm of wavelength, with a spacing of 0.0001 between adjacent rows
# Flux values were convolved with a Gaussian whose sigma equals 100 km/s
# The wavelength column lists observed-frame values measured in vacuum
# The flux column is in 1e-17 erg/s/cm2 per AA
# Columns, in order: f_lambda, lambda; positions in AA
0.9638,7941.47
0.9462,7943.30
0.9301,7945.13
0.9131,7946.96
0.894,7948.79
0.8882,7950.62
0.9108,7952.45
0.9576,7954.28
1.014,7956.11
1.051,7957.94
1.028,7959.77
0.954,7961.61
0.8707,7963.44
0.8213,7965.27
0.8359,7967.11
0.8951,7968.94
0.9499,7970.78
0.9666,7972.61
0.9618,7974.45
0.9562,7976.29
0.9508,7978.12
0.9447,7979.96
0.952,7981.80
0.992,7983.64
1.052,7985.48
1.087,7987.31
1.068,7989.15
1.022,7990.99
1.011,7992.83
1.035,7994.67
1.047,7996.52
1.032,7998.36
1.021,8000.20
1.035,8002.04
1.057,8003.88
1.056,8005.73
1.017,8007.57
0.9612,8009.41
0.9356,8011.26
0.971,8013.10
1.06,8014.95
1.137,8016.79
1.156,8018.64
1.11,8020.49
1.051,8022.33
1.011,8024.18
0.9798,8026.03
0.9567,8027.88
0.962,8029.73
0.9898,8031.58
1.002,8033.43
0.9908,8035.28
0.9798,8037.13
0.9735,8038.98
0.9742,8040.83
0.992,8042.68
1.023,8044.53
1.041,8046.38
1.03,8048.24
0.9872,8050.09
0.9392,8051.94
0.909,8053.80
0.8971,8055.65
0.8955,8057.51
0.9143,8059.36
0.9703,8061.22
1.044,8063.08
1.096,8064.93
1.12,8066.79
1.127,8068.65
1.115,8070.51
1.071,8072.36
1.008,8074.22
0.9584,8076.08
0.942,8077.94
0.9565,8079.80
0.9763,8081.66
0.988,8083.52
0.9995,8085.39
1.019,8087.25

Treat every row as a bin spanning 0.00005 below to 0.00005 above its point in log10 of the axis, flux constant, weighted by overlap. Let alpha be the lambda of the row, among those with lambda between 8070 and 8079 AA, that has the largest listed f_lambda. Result 8070.51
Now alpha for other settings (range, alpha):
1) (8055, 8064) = 8063.08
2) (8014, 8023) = 8018.64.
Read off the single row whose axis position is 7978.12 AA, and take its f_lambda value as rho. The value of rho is 0.9508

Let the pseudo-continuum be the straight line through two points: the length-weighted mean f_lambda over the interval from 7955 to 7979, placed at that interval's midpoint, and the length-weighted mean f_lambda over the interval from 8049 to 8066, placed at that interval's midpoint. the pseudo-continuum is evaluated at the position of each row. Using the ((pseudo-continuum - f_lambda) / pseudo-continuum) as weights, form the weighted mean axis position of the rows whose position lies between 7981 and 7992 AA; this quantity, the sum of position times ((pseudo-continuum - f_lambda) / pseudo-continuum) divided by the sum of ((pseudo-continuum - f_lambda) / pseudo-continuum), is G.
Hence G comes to 7987.5 AA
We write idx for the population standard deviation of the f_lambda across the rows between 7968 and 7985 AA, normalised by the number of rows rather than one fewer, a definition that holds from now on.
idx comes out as 0.024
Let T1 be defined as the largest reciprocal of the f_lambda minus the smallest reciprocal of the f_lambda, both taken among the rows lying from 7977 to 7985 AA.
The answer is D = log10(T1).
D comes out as -1.3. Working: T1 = 0.050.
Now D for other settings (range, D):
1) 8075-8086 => -1.2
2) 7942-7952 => -1.2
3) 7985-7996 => -1.2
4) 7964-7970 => -1.0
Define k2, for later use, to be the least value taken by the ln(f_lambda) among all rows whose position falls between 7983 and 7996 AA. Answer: -0.01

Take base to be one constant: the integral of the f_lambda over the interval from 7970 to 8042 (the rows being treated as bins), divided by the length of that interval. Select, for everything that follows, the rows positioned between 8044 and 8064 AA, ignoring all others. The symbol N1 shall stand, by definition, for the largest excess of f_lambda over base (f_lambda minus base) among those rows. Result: 0.033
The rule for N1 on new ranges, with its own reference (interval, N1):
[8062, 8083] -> 0.116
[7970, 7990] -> 0.076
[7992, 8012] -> 0.046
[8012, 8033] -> 0.145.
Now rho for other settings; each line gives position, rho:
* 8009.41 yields 0.9612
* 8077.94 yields 0.942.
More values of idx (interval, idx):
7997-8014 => 0.041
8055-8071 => 0.095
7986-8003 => 0.023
